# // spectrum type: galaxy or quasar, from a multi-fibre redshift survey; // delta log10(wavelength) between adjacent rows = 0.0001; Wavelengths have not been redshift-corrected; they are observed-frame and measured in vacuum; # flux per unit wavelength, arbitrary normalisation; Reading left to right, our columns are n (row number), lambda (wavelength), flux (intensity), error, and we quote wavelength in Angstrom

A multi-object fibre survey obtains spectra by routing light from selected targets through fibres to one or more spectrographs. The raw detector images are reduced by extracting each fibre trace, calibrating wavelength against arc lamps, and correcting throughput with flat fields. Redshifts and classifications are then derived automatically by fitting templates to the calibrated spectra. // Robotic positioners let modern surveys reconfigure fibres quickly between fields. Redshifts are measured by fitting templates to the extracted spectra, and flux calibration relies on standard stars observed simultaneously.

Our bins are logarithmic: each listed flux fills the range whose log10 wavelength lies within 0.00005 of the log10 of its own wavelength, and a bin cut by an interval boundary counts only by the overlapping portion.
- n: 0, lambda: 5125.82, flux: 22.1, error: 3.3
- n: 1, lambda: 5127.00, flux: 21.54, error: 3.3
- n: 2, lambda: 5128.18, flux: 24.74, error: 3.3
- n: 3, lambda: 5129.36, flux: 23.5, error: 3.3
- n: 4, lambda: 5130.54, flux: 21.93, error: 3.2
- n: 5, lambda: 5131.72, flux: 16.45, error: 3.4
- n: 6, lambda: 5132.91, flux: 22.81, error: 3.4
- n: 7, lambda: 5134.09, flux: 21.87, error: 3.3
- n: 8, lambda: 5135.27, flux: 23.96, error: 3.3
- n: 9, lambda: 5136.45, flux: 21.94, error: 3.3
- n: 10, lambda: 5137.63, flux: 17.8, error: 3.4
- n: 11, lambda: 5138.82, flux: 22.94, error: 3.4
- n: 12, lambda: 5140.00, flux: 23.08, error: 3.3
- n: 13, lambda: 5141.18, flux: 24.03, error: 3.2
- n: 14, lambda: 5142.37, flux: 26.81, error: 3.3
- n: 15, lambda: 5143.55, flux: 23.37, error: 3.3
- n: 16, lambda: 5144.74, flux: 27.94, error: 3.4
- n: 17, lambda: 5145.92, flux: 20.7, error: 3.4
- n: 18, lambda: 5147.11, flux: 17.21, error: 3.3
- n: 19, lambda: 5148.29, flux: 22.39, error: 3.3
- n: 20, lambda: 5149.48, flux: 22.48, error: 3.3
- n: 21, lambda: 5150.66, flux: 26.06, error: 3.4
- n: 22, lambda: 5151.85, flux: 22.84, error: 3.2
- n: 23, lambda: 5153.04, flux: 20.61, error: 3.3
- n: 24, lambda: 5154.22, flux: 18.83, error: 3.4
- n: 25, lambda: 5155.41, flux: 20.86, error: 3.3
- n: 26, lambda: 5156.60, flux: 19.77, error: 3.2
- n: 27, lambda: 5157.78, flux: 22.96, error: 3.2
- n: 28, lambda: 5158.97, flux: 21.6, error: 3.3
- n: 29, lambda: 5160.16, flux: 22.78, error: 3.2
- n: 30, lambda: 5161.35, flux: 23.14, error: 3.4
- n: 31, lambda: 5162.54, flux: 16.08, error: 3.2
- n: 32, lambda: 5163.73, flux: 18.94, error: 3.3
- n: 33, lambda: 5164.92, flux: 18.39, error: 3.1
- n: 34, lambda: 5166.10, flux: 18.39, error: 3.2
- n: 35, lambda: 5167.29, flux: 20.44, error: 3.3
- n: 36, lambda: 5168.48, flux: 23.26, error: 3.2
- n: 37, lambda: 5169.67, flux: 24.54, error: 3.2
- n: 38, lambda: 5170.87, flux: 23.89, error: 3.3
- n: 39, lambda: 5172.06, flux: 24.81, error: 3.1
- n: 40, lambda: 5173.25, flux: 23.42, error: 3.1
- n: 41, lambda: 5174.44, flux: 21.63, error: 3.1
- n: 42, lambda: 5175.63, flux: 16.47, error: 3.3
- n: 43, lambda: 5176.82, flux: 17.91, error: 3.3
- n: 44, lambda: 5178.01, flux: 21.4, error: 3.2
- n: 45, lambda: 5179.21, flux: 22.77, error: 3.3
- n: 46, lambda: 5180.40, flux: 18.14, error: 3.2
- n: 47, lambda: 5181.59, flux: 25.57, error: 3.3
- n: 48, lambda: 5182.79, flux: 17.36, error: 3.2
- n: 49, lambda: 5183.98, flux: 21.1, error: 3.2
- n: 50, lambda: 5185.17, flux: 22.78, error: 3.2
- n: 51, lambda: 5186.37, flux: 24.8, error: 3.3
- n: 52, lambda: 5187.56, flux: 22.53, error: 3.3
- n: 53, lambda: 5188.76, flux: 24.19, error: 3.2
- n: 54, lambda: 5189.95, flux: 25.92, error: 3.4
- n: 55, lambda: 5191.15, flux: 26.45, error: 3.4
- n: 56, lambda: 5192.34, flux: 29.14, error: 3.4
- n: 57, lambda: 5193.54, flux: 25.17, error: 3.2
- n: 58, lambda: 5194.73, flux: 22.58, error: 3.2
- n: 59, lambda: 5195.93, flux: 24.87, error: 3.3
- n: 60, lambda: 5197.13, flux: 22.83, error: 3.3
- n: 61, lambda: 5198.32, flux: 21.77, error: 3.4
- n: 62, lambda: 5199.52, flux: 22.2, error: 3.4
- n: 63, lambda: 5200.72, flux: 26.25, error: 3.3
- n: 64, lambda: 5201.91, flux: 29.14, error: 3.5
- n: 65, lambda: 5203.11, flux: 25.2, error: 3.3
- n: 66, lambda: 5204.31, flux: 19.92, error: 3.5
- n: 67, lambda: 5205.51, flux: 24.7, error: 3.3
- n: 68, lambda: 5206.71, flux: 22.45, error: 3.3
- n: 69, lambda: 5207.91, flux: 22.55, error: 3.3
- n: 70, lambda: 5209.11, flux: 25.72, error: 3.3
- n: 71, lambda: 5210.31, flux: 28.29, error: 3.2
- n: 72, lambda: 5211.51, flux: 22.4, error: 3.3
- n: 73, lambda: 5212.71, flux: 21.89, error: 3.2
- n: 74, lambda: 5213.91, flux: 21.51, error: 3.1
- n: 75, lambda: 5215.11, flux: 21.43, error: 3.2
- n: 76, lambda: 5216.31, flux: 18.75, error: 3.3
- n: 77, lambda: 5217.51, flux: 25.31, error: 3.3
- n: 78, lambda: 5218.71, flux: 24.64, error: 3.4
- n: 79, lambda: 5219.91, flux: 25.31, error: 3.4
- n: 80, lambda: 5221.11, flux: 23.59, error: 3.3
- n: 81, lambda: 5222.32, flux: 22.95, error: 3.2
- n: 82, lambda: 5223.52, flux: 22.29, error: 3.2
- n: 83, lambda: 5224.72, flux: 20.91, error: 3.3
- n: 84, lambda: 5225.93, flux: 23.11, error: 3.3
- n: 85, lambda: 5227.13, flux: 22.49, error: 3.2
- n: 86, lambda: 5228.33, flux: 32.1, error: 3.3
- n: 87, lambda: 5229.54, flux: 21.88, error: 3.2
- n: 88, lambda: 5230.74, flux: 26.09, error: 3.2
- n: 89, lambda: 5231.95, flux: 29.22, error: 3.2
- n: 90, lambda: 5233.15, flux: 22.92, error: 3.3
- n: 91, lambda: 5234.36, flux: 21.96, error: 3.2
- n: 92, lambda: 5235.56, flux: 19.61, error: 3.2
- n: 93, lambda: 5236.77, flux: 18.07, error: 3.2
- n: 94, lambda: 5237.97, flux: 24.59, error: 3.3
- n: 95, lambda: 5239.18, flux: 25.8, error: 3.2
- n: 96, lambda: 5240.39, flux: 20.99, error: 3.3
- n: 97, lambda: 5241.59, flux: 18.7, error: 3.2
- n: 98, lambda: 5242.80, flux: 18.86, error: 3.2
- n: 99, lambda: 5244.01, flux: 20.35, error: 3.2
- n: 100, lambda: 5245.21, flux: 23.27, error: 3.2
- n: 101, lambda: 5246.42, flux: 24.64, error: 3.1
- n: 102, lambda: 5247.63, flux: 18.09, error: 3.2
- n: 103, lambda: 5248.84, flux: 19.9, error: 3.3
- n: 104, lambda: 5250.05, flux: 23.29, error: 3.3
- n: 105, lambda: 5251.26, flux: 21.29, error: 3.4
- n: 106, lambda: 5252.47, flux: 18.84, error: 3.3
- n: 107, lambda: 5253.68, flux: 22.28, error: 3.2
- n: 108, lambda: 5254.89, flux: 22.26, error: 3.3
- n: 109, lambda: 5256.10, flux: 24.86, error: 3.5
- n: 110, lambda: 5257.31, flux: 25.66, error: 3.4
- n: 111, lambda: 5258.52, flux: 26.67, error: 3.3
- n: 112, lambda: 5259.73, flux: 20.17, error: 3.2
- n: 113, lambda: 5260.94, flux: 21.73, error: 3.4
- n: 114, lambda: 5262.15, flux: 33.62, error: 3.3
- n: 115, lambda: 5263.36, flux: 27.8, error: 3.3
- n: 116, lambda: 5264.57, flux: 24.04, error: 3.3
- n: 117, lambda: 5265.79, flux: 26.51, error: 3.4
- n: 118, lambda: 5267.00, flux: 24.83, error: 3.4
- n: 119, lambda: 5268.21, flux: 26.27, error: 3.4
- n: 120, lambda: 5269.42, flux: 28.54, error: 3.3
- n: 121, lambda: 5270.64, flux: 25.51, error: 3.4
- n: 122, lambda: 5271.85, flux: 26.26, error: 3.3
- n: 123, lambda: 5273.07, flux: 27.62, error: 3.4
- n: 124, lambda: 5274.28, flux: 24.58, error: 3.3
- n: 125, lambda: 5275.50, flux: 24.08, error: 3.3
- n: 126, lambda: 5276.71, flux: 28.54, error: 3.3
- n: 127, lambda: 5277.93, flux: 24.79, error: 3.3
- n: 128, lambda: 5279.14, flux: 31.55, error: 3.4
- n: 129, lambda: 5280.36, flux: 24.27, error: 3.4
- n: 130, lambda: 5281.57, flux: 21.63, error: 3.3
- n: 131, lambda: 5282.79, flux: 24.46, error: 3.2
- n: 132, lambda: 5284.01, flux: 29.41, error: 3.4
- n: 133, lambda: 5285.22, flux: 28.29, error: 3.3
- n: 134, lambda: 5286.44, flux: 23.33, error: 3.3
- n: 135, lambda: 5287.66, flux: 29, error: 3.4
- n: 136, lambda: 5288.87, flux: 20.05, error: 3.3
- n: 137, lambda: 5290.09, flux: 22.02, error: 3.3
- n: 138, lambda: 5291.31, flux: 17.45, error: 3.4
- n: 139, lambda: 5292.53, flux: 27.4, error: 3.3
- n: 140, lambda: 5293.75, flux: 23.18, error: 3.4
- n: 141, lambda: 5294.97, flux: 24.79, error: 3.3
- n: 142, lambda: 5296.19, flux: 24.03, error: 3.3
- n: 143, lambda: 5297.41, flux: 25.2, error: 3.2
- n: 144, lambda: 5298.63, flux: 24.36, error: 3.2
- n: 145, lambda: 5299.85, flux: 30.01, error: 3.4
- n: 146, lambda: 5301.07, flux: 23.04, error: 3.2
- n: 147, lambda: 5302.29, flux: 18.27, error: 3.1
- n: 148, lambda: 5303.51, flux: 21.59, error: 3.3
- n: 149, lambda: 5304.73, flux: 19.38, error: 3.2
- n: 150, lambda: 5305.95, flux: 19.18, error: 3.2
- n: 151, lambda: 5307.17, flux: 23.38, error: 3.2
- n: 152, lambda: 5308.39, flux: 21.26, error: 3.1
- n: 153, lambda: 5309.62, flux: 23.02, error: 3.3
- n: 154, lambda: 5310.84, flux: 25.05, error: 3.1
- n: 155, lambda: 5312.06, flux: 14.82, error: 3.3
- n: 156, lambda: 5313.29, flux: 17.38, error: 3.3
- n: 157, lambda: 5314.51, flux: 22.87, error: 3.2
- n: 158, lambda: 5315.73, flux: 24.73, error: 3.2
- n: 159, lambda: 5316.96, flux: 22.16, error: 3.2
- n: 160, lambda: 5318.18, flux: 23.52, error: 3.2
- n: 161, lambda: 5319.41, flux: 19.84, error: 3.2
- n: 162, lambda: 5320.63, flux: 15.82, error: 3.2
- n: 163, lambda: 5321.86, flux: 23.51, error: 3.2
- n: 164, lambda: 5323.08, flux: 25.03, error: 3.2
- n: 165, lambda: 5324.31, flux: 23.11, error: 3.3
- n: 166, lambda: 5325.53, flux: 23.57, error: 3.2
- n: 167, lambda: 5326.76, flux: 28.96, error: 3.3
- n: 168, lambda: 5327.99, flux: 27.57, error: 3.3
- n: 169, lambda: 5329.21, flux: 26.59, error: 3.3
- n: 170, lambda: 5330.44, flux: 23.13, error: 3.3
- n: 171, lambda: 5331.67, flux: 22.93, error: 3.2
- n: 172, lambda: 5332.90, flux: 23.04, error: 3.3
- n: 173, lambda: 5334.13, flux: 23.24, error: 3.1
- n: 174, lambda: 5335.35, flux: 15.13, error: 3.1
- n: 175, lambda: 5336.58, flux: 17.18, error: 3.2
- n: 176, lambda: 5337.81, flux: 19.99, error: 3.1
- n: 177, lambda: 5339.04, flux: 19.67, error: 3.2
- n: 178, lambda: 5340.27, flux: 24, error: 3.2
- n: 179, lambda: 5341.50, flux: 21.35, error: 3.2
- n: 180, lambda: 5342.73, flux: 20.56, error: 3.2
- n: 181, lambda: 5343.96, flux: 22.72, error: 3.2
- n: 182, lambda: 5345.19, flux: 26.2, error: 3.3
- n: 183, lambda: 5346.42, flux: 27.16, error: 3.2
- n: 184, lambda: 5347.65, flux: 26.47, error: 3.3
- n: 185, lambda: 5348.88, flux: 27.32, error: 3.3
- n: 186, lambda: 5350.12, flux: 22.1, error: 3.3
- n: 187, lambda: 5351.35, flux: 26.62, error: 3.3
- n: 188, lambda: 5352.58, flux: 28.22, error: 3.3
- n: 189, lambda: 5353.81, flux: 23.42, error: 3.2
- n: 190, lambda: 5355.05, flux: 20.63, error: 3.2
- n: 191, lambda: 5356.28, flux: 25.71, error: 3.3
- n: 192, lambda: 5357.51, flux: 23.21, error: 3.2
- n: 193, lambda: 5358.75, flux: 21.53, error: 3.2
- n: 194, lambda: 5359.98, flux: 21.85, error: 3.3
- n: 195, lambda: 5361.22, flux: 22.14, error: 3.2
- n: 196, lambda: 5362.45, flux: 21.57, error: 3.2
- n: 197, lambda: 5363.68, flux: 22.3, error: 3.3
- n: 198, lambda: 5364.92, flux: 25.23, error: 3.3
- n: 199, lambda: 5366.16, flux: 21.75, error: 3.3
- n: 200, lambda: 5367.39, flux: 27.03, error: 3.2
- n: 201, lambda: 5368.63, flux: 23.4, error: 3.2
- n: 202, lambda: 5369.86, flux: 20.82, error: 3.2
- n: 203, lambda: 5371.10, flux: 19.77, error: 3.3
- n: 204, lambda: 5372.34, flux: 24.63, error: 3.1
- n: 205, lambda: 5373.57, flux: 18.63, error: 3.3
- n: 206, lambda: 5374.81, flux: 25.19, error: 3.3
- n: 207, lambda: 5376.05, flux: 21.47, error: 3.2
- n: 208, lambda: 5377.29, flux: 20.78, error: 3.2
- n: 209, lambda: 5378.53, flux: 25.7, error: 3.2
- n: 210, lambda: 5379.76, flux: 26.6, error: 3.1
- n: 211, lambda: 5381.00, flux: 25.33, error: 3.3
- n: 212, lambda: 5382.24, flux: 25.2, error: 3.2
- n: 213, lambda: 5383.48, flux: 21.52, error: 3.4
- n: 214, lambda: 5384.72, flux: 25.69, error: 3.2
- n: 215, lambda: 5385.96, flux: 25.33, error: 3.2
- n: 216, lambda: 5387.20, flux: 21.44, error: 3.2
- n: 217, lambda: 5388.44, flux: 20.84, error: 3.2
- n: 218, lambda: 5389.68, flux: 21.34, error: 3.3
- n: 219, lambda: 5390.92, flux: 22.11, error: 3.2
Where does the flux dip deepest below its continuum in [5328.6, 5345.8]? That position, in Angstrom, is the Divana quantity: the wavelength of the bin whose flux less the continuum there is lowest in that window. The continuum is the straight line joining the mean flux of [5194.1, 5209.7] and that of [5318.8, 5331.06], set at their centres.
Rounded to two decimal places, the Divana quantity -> 5335.35 Angstrom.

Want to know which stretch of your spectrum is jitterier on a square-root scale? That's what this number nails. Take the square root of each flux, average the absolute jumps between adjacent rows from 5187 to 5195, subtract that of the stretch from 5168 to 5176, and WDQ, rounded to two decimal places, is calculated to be 0.01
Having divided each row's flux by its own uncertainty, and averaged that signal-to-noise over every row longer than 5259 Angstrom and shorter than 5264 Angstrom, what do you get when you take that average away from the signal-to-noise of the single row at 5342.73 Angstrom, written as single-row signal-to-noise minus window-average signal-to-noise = -1.4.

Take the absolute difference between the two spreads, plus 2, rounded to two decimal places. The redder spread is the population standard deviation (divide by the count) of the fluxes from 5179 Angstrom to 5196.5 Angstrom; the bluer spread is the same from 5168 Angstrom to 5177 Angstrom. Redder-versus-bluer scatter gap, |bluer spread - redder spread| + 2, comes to 2.04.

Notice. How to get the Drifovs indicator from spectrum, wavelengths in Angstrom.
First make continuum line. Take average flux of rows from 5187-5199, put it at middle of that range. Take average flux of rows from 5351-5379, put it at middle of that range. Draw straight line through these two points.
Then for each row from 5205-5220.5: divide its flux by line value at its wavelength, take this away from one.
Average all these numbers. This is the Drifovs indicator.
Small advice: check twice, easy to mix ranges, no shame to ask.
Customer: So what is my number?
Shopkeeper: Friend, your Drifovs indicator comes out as 0.038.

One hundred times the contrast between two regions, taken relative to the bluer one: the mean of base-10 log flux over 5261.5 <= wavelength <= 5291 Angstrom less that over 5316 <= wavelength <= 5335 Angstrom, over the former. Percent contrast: 3.4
